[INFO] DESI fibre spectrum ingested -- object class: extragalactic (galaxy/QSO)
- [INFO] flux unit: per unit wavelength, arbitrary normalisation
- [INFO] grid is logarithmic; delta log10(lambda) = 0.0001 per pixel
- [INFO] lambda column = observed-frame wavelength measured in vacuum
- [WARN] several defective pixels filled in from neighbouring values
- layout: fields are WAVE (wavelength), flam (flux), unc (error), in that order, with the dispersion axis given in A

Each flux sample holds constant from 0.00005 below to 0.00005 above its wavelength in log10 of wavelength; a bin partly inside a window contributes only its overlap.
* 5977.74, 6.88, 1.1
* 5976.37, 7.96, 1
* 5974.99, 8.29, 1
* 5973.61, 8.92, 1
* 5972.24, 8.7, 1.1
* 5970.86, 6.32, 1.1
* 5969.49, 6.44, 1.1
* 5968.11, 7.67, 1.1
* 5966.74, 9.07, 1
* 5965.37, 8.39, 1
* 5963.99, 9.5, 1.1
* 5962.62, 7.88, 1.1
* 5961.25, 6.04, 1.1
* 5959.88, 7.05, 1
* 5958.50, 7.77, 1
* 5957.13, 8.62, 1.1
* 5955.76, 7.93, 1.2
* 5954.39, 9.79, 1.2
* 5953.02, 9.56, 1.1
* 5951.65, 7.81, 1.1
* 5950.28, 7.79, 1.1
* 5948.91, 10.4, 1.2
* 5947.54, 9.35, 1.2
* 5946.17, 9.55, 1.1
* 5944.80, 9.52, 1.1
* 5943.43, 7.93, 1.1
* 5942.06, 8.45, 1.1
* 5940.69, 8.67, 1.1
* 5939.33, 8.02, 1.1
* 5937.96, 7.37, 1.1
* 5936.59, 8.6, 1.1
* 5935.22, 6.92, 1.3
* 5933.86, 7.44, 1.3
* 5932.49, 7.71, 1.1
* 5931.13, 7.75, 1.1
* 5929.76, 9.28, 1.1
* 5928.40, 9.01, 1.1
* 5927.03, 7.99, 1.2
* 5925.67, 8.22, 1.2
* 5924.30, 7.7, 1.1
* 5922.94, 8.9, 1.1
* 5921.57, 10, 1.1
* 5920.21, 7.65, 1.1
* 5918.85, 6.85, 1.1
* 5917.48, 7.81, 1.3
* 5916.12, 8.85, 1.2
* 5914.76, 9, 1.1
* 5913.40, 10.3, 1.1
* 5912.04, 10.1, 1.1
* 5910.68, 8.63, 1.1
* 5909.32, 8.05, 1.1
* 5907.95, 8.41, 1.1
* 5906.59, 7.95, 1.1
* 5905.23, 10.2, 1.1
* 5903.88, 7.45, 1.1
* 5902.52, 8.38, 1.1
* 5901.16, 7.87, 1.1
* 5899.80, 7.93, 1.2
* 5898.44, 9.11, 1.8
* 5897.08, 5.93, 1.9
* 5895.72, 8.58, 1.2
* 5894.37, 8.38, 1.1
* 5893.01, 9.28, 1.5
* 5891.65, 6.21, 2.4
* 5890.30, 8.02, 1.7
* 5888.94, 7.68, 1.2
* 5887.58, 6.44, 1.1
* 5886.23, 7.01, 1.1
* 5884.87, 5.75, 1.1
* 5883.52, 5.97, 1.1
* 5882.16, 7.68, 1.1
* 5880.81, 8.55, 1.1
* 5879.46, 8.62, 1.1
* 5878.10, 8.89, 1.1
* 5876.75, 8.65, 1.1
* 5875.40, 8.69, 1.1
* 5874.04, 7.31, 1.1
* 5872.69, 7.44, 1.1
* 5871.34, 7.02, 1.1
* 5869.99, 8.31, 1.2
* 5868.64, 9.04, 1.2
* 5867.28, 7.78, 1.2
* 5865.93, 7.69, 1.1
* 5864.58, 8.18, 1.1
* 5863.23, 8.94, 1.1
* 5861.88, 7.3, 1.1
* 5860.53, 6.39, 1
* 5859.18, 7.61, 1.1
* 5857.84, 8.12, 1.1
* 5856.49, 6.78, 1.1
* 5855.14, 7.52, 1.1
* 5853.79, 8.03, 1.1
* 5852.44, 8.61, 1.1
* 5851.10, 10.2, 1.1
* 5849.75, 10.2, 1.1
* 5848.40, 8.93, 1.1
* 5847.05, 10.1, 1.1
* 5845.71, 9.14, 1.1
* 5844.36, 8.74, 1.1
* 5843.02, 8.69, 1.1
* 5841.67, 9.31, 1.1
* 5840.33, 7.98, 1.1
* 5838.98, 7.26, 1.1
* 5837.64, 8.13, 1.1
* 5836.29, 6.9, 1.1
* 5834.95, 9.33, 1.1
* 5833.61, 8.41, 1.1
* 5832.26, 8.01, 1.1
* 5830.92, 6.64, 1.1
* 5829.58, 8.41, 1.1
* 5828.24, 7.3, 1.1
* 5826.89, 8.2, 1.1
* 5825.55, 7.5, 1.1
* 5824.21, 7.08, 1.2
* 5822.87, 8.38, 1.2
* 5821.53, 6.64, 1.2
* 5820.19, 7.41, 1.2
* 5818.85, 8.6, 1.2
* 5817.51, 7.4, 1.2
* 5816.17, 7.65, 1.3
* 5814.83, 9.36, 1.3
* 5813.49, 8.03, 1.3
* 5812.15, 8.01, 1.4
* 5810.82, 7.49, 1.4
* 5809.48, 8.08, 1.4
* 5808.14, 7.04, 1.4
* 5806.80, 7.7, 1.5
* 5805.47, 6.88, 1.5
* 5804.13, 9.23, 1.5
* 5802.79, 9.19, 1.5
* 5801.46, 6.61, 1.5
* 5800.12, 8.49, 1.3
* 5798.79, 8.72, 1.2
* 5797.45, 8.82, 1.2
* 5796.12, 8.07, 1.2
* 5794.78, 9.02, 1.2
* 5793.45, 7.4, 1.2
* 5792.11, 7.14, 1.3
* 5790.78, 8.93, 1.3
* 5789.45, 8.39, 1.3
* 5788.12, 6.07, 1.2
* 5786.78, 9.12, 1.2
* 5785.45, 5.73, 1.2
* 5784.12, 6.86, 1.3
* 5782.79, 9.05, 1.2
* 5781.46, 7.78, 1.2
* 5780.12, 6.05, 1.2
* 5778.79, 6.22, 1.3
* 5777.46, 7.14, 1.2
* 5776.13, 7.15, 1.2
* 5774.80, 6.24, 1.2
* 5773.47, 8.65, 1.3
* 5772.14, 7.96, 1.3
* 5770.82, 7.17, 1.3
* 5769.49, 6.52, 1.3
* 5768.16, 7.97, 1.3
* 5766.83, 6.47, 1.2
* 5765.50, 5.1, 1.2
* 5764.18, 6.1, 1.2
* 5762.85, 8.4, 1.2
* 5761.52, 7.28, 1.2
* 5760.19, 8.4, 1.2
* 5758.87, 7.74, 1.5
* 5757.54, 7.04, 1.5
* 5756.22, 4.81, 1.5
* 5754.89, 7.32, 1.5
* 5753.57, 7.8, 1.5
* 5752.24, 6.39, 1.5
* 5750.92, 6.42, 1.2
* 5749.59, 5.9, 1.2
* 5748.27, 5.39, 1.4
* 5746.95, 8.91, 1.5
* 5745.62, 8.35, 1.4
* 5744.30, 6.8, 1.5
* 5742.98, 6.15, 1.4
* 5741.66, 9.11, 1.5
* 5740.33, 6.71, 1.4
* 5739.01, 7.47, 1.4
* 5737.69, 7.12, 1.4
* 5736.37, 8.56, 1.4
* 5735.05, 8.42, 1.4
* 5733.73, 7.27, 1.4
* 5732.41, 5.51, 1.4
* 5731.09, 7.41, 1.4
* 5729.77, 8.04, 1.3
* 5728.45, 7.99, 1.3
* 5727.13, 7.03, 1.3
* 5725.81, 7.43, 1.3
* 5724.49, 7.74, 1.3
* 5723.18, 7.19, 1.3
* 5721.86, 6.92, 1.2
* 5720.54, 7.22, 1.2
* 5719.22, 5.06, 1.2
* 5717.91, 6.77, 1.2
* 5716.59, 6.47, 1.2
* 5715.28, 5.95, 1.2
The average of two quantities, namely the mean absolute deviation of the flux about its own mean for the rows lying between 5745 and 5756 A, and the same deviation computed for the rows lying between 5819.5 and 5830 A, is 0.79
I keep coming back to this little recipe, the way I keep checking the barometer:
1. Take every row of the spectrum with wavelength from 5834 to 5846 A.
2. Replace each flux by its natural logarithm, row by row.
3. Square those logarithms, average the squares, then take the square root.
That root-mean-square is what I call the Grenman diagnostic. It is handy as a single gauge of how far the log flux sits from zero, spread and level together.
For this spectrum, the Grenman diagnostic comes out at 2.12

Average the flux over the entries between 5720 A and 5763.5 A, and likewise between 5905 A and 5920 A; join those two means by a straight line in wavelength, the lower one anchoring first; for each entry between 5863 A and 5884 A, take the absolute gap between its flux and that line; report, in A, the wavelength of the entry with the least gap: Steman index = 5869.99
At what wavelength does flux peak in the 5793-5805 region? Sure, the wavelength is 5804.13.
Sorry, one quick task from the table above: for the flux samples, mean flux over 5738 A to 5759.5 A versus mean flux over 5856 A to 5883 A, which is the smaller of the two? 7.02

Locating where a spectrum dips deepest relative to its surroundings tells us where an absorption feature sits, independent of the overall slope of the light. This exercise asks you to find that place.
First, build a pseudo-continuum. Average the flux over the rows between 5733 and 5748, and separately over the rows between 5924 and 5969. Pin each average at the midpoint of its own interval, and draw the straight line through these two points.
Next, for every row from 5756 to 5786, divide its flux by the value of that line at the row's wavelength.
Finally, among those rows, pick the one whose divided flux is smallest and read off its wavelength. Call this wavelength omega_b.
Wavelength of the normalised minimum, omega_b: 5756.22 A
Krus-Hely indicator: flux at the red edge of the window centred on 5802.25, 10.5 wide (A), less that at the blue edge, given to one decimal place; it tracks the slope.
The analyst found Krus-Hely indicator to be -1.1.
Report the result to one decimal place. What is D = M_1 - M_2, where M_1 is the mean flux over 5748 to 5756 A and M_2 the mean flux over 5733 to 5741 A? -1.1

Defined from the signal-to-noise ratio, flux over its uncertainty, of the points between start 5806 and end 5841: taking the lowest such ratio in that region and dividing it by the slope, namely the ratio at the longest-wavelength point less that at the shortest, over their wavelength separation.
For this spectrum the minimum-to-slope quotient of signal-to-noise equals 79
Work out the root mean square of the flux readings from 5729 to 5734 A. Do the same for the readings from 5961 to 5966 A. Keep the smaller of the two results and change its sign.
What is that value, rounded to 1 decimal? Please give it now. -7.1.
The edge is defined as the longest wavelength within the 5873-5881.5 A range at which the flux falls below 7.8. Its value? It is 5874.04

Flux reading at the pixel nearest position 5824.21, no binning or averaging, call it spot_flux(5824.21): 7.08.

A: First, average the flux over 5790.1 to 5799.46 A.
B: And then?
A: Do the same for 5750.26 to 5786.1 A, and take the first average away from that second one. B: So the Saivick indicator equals -1.3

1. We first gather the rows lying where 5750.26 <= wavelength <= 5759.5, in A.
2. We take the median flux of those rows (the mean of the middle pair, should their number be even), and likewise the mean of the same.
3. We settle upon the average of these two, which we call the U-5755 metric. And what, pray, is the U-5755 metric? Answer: 6.91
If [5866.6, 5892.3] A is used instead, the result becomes 7.66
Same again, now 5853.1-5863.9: 7.58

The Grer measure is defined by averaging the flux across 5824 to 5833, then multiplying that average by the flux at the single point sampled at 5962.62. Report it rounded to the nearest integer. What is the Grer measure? 60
